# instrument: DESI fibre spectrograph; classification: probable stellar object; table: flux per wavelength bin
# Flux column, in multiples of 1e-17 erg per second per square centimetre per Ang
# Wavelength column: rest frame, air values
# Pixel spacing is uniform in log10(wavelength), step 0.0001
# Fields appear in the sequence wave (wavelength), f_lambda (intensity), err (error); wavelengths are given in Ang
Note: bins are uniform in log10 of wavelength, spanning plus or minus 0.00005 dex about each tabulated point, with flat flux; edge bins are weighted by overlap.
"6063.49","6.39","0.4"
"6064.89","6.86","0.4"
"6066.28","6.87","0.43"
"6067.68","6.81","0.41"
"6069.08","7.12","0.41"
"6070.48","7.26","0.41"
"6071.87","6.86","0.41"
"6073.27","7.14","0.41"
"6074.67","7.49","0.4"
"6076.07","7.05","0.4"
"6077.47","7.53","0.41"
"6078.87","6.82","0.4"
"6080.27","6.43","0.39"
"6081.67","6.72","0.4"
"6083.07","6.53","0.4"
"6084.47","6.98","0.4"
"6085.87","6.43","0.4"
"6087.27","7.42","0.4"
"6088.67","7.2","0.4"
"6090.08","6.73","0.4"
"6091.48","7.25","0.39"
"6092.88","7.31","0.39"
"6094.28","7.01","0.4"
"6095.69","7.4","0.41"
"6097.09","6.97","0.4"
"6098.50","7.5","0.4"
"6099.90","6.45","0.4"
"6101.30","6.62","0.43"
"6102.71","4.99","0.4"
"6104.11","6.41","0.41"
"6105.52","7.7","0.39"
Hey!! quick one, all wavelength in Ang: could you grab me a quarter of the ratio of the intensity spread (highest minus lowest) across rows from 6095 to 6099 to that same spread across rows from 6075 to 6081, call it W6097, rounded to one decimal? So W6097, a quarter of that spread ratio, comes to 0.1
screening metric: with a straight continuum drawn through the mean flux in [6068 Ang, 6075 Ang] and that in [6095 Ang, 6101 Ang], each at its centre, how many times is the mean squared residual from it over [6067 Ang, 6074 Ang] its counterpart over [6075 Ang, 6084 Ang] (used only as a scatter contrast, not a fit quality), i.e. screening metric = 0.2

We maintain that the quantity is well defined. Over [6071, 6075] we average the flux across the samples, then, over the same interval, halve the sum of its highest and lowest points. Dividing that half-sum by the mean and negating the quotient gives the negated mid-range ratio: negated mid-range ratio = -1.00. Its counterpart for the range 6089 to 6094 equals -0.99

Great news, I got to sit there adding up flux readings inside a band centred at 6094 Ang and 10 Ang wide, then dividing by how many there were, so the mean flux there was 7.2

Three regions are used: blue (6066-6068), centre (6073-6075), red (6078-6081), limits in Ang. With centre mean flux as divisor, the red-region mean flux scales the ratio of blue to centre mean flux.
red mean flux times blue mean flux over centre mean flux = 6.2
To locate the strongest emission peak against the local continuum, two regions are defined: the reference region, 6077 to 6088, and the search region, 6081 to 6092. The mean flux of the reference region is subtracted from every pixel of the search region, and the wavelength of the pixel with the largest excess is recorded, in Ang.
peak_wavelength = 6087.27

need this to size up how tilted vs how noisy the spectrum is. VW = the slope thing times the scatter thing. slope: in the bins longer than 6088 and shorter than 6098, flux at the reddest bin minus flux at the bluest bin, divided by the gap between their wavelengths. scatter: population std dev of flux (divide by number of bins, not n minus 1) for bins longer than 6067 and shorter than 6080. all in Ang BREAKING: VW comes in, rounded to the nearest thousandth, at -0.007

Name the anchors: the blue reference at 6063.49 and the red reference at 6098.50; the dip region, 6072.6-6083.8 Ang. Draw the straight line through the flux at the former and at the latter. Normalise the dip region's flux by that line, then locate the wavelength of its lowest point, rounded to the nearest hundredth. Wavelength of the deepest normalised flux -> 6080.27 Ang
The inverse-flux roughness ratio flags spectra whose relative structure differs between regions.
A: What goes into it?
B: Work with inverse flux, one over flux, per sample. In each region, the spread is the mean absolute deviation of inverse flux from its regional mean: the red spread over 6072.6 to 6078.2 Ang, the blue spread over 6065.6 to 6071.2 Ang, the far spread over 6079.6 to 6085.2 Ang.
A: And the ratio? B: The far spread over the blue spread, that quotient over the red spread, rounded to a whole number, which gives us 299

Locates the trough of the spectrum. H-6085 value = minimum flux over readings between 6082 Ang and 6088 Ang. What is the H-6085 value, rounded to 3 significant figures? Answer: 6.43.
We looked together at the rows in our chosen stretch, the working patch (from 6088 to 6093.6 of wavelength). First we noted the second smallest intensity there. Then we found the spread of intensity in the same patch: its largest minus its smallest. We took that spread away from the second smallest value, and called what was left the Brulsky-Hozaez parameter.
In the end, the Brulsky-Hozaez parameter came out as 6.6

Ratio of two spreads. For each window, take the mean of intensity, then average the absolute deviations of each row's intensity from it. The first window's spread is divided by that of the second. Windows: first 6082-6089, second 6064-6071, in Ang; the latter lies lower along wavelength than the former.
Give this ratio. 2.10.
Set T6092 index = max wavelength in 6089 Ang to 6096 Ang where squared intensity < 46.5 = 6090.08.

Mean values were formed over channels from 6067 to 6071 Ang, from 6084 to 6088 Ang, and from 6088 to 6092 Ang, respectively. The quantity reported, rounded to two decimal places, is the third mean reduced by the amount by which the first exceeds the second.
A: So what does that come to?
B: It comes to 6.94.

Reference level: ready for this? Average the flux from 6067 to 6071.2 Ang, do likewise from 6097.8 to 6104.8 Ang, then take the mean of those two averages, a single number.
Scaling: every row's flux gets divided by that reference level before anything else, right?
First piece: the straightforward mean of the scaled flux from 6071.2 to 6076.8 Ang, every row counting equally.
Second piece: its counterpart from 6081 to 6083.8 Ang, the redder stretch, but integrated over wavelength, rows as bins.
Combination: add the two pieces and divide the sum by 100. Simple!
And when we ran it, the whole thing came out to 0.038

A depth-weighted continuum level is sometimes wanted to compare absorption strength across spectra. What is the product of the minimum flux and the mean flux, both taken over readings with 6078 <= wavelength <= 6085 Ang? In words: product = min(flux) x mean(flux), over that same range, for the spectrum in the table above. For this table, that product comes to 43.1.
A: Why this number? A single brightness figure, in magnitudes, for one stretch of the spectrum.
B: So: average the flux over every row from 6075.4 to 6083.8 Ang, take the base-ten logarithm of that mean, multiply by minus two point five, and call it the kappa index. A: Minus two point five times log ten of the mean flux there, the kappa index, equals -2.09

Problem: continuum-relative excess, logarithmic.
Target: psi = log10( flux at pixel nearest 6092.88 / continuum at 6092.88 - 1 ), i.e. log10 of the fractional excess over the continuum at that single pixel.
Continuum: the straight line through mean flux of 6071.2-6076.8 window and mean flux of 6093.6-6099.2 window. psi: -1.8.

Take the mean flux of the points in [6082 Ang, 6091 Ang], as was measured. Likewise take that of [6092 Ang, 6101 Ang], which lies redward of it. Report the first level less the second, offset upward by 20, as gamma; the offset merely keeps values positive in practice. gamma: 19.8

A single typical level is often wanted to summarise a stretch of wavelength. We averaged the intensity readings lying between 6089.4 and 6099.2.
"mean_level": 7.17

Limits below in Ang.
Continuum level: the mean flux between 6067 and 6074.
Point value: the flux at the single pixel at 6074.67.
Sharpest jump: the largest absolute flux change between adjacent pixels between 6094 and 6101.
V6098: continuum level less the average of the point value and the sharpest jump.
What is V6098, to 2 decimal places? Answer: 2.77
